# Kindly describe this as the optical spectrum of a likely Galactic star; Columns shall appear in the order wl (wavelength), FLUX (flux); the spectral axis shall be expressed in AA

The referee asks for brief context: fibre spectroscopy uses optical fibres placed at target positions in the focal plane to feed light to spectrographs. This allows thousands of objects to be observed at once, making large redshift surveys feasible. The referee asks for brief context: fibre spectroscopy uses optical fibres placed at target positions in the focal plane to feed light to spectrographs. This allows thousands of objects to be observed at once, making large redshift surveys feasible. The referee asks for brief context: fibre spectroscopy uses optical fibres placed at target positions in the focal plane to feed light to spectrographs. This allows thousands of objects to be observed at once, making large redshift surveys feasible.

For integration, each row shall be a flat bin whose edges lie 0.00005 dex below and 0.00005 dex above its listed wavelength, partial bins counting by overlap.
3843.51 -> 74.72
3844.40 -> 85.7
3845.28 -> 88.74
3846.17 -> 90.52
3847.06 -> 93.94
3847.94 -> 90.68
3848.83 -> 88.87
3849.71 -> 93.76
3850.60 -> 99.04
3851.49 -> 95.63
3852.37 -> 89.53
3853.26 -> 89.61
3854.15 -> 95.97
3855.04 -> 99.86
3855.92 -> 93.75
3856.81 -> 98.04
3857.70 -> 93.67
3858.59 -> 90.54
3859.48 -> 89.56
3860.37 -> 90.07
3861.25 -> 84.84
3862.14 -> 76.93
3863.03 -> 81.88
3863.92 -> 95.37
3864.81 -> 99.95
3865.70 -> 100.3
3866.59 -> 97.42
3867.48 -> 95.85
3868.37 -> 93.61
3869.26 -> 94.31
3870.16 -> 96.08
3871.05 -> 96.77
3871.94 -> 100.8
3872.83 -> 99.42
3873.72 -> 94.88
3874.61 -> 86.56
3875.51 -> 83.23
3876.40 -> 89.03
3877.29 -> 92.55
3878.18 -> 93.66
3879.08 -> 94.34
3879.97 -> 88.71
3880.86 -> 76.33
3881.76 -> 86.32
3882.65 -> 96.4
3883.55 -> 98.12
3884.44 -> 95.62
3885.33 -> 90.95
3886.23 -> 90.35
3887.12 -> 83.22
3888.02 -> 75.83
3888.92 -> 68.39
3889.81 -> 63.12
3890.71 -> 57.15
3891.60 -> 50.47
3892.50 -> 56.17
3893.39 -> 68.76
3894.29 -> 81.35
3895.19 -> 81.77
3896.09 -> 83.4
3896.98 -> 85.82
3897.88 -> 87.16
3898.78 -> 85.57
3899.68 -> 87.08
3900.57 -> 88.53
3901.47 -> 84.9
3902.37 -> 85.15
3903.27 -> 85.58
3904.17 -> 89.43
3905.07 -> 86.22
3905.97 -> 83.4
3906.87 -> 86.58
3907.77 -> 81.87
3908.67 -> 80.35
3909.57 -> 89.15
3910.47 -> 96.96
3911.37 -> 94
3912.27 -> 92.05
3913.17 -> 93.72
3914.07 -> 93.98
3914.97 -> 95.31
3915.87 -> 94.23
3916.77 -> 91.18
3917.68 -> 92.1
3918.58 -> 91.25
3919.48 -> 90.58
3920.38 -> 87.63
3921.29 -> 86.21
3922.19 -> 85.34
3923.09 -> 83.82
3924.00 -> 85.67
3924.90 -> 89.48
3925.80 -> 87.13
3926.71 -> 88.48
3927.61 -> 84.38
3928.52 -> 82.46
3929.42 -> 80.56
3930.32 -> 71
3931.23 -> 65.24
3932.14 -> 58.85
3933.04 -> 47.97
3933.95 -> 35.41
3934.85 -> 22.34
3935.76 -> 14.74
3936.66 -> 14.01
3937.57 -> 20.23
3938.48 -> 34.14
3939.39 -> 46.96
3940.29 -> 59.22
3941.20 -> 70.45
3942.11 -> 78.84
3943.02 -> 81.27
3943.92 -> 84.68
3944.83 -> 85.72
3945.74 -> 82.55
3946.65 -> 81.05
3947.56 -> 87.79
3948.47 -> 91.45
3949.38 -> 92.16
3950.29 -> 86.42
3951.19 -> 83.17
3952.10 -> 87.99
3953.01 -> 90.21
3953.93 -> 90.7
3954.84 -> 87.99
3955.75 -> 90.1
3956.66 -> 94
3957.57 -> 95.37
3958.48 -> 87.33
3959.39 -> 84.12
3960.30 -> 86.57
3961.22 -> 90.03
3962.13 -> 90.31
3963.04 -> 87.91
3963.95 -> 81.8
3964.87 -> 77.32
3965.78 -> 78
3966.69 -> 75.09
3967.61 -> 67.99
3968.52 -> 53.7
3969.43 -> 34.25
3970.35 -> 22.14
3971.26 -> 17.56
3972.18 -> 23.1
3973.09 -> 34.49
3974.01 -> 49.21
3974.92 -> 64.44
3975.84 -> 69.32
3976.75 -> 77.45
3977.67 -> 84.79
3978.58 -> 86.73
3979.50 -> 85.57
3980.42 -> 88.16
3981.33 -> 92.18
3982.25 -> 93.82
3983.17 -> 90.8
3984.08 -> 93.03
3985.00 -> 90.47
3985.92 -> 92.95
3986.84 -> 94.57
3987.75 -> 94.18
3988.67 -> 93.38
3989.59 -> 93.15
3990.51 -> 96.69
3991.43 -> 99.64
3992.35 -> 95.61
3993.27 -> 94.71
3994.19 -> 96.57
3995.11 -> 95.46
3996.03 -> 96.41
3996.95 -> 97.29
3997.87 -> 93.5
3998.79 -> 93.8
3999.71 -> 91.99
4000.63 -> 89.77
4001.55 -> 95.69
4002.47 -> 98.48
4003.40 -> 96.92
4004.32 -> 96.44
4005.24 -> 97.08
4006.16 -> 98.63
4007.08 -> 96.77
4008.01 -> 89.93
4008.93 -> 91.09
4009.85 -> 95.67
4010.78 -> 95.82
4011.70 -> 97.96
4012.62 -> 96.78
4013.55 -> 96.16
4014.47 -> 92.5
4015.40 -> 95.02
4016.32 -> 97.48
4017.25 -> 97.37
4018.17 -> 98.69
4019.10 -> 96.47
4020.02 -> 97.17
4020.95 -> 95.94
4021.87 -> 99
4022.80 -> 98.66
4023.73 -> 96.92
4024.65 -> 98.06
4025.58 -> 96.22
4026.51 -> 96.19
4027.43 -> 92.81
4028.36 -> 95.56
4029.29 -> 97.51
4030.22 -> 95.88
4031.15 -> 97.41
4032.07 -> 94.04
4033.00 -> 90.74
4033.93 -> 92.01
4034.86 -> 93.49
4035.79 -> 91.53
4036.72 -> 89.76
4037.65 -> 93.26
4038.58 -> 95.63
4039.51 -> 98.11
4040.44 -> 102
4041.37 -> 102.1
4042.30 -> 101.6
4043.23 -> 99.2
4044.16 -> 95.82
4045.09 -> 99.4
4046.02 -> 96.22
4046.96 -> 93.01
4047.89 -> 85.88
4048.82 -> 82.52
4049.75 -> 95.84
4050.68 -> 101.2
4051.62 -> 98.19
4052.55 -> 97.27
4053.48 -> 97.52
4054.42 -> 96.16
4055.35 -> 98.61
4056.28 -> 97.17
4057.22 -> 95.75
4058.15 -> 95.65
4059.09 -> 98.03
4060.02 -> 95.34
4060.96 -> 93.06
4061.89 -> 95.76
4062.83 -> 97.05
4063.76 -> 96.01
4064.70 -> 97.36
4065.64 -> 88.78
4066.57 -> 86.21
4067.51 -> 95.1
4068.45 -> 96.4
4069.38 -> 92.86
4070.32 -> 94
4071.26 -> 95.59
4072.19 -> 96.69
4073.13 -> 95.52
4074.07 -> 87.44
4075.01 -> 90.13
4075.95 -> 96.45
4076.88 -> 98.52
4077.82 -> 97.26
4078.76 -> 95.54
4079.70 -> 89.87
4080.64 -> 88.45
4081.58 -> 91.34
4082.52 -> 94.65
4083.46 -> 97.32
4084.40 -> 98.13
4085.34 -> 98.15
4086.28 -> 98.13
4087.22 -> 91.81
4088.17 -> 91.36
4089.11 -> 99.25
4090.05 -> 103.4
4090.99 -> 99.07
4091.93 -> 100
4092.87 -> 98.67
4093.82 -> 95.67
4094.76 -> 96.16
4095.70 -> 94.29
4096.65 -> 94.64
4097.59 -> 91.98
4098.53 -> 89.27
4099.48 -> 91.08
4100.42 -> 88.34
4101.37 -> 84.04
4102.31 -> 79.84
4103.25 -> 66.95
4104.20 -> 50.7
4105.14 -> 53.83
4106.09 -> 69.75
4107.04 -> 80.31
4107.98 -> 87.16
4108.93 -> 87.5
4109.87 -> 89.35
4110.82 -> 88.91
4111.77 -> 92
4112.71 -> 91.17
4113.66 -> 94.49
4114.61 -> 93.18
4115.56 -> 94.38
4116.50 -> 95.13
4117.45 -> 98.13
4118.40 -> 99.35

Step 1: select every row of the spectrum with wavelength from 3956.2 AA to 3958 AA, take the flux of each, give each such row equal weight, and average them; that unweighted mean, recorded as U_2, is 95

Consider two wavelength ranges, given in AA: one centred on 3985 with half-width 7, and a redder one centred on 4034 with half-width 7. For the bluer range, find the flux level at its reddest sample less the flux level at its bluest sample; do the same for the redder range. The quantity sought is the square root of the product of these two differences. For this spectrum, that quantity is 10.9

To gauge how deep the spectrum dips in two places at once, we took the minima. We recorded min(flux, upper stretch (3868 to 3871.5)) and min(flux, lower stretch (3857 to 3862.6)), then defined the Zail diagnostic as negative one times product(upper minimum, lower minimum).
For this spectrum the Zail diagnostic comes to -7201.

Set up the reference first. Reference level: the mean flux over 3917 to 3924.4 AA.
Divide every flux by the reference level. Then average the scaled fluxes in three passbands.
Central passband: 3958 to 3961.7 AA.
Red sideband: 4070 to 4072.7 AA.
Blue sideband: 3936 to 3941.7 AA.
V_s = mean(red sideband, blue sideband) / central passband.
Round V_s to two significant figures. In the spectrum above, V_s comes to 0.78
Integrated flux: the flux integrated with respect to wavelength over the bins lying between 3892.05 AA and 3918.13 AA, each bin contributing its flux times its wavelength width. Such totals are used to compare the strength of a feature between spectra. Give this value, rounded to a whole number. 2250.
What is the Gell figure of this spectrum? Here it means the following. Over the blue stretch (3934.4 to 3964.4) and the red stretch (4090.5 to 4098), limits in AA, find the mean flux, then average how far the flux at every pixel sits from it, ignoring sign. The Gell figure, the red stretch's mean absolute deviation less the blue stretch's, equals -17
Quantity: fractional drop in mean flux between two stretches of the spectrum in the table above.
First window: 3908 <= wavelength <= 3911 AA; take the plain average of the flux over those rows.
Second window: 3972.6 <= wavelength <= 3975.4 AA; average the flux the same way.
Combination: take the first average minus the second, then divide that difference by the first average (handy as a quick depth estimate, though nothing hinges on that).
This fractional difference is 0.44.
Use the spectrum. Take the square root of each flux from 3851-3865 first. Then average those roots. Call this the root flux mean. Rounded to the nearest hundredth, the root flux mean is 9.56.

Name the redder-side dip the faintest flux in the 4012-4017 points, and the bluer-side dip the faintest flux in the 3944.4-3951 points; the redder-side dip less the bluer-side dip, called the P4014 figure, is 11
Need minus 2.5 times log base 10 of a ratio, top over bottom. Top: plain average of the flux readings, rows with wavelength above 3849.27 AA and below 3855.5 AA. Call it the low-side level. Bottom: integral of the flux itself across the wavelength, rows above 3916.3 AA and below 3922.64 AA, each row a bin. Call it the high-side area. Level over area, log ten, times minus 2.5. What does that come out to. 1.9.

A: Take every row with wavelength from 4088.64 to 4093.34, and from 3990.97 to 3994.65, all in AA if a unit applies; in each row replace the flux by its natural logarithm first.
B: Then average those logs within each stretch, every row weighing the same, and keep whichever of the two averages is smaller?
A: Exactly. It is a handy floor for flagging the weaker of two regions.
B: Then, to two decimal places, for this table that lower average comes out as 4.57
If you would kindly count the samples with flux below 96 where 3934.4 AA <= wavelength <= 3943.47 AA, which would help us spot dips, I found 10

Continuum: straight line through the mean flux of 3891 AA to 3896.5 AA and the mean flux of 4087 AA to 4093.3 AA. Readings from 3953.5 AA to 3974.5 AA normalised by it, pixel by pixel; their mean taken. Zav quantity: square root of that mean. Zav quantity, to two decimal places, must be 0.93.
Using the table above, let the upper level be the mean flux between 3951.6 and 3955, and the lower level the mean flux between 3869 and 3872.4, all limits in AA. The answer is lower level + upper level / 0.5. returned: 275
